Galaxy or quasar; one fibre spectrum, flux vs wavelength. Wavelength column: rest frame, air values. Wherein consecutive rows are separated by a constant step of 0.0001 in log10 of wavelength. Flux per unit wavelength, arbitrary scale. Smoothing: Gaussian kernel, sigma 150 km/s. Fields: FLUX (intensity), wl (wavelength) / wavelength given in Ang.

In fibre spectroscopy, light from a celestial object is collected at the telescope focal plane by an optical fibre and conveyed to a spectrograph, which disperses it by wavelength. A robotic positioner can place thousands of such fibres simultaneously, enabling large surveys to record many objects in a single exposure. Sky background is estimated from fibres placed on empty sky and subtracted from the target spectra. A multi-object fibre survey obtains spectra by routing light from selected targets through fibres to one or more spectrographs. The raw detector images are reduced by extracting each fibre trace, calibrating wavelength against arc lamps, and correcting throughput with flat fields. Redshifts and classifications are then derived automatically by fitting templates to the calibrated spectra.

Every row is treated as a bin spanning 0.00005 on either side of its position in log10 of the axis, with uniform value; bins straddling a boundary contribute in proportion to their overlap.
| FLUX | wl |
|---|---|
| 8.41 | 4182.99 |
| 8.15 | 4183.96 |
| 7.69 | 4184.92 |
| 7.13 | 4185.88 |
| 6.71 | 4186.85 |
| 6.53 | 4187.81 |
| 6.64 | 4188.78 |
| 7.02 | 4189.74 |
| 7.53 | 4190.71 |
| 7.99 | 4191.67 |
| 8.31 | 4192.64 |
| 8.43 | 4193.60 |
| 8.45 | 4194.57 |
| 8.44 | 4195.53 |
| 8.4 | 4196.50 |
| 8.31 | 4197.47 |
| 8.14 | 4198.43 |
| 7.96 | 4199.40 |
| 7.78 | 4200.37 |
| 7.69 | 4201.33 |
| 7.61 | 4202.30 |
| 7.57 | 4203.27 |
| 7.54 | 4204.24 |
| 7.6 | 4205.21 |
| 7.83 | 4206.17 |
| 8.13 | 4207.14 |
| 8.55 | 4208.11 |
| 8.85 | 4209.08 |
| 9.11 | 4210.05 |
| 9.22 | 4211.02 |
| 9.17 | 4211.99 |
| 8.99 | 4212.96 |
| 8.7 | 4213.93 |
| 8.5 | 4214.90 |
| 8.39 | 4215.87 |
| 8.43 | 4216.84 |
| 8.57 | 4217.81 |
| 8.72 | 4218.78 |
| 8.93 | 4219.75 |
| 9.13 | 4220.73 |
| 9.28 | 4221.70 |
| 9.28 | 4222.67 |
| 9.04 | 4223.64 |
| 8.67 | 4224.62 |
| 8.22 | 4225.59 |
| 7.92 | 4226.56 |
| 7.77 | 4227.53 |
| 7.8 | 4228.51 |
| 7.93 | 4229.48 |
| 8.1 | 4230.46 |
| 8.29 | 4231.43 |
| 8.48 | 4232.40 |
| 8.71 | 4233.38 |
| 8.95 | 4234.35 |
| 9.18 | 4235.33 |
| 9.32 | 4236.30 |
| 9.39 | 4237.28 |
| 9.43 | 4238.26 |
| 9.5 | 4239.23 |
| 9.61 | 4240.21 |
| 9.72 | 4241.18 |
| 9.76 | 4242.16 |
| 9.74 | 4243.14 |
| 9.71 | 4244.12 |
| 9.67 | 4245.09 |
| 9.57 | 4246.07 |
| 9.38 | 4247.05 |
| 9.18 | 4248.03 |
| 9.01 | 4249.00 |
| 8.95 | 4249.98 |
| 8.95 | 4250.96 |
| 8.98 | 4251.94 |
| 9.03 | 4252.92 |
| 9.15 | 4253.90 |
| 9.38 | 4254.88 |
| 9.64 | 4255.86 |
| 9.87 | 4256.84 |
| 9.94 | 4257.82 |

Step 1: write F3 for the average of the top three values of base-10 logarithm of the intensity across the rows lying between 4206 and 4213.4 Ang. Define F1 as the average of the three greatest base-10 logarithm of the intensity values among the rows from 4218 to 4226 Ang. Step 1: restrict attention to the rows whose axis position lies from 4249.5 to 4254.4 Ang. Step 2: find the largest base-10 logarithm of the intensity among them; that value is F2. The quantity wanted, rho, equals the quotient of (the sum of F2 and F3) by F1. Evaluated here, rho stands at 1.99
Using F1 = 0.97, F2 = 0.961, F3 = 0.96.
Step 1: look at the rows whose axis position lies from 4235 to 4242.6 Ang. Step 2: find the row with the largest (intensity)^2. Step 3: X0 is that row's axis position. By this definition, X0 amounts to 4242.16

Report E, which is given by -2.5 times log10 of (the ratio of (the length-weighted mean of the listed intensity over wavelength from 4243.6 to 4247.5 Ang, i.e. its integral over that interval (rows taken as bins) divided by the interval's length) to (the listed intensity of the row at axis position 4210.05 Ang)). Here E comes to -0.06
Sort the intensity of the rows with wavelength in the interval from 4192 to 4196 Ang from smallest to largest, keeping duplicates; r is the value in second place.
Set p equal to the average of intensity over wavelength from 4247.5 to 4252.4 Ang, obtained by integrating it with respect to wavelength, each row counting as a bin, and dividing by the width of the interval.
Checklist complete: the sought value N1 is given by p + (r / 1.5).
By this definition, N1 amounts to 14.6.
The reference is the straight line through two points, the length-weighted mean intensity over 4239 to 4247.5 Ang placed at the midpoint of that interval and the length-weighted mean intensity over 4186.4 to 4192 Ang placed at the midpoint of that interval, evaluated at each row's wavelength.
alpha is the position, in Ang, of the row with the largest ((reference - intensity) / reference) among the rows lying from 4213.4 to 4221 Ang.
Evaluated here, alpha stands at 4216.84 Ang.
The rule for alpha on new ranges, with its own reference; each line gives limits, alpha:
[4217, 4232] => 4228.51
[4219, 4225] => 4224.62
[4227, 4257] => 4228.51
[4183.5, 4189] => 4187.81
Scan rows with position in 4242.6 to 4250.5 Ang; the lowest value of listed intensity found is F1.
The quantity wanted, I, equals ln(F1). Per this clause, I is 2.19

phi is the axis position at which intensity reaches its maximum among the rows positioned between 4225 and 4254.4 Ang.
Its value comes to 4242.16 Ang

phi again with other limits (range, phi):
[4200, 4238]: 4237.28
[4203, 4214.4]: 4211.02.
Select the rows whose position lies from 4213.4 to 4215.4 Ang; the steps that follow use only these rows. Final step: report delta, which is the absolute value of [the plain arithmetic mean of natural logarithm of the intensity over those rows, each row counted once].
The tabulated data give 2.15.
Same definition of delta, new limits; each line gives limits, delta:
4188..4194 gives 2.03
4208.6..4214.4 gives 2.20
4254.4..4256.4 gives 2.25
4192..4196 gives 2.13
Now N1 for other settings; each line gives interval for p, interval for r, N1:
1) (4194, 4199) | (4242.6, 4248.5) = 14.6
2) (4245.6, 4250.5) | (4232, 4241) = 15.0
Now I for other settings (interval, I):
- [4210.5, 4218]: 2.13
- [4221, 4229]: 2.05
